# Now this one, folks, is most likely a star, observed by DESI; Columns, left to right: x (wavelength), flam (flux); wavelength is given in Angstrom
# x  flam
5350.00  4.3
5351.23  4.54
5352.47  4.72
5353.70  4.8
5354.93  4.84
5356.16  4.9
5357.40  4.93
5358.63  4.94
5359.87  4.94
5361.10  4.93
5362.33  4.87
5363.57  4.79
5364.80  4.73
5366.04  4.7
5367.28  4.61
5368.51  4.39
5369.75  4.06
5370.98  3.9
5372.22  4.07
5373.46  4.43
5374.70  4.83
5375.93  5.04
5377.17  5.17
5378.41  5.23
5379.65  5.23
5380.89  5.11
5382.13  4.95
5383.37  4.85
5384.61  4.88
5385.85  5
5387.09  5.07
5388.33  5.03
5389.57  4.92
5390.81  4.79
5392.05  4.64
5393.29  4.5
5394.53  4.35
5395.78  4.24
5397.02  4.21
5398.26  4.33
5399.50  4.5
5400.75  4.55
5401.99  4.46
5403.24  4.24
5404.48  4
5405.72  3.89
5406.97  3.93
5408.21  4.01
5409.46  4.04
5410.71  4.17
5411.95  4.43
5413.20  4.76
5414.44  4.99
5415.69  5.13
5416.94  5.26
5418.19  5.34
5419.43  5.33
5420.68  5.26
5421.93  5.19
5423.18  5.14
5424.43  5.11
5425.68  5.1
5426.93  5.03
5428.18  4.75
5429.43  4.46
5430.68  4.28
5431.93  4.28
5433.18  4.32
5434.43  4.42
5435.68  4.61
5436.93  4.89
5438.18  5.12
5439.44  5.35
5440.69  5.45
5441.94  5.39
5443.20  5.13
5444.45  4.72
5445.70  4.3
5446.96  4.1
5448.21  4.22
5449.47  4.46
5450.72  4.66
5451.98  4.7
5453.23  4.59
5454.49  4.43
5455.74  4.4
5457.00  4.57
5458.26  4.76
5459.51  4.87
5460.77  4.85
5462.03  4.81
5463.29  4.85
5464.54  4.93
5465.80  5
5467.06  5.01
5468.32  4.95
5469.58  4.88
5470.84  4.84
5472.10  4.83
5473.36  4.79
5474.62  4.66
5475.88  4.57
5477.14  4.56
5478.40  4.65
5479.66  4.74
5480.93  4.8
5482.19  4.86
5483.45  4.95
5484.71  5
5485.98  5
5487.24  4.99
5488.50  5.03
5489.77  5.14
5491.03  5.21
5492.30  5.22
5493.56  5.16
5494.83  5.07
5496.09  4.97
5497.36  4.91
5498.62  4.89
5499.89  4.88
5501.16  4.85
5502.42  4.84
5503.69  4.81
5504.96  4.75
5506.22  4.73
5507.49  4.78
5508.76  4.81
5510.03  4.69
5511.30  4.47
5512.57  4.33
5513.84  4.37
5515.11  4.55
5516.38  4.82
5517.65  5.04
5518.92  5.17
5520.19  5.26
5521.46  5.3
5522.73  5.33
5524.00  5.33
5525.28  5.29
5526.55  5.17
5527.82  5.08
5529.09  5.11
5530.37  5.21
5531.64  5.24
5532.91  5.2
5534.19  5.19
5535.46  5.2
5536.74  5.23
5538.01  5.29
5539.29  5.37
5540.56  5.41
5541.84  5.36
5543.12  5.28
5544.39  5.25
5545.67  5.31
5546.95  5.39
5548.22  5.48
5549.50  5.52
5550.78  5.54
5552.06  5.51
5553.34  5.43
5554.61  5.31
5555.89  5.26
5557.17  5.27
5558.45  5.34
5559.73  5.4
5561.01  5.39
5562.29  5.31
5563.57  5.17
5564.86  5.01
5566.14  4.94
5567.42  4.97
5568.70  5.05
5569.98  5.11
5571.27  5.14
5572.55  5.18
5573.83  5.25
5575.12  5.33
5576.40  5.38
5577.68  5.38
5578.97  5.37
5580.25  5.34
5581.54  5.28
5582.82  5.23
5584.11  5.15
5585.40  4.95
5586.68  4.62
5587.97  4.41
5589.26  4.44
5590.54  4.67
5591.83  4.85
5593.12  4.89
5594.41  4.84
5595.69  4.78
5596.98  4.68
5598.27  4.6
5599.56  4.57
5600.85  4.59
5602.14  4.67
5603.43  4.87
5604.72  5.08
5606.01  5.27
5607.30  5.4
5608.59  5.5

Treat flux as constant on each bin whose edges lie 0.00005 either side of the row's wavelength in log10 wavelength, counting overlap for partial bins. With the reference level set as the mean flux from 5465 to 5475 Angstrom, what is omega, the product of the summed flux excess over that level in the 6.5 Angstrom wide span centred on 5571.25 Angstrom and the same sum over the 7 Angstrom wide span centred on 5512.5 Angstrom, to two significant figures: -2.7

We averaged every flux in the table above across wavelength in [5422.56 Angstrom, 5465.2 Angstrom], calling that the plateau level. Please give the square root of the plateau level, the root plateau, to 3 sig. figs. 2.18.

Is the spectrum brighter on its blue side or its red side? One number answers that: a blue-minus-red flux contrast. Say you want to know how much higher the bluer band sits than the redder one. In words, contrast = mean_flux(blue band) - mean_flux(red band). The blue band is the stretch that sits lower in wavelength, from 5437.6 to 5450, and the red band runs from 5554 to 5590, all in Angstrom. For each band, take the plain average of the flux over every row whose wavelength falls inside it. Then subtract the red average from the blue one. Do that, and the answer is -0.32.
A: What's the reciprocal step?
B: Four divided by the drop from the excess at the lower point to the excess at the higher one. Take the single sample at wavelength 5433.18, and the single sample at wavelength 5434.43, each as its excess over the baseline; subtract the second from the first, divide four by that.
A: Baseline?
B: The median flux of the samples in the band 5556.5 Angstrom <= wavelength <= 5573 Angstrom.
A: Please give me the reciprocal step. -40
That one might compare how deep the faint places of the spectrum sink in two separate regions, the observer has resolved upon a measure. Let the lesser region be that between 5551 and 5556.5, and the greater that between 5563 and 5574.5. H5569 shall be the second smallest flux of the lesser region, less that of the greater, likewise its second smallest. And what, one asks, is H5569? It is 0.3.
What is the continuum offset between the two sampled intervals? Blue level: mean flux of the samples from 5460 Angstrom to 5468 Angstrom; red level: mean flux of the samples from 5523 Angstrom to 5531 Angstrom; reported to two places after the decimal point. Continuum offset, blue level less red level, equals -0.29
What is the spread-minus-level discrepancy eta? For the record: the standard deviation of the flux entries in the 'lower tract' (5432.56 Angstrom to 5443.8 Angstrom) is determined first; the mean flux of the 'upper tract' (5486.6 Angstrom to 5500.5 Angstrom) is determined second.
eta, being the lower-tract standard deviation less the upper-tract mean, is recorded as -4.6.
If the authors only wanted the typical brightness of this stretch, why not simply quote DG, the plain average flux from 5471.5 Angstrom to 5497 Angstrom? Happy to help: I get 4.9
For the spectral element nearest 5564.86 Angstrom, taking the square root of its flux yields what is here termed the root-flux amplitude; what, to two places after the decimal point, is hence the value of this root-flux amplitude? 2.24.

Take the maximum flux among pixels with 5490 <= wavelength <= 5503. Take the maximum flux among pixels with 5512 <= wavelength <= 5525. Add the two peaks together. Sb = 10.55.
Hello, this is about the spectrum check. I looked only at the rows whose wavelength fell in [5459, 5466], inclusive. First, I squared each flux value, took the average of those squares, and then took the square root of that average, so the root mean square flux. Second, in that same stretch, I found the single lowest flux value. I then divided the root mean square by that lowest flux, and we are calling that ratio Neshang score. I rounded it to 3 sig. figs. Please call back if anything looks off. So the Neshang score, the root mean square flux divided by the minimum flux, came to 1.02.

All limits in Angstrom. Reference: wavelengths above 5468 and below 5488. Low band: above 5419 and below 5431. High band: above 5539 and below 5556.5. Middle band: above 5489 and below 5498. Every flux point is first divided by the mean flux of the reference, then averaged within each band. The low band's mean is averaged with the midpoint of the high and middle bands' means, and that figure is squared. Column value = 1.12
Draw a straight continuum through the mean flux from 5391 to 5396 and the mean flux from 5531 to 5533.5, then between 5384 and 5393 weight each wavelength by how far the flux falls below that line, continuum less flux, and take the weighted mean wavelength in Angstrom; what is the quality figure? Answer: 5387.8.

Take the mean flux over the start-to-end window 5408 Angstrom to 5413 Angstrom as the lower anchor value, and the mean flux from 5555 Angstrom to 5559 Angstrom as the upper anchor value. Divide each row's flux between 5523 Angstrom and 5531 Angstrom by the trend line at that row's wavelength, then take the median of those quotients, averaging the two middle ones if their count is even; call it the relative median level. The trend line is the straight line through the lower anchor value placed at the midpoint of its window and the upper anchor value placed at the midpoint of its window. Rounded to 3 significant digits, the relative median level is 1.02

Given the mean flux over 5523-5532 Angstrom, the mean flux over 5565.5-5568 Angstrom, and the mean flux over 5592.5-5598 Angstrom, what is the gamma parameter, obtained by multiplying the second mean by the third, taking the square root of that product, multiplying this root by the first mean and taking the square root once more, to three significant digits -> 5.04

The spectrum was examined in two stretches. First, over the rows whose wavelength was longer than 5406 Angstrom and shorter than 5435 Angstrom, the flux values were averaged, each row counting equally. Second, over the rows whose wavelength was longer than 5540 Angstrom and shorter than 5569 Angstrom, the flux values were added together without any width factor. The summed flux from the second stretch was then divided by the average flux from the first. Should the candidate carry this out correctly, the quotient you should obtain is 25.8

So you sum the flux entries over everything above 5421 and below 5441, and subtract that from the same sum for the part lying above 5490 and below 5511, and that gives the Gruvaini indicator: 1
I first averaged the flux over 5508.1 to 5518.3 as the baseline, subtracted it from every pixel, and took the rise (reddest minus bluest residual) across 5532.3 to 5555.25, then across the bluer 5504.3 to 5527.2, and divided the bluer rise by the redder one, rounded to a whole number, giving 4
